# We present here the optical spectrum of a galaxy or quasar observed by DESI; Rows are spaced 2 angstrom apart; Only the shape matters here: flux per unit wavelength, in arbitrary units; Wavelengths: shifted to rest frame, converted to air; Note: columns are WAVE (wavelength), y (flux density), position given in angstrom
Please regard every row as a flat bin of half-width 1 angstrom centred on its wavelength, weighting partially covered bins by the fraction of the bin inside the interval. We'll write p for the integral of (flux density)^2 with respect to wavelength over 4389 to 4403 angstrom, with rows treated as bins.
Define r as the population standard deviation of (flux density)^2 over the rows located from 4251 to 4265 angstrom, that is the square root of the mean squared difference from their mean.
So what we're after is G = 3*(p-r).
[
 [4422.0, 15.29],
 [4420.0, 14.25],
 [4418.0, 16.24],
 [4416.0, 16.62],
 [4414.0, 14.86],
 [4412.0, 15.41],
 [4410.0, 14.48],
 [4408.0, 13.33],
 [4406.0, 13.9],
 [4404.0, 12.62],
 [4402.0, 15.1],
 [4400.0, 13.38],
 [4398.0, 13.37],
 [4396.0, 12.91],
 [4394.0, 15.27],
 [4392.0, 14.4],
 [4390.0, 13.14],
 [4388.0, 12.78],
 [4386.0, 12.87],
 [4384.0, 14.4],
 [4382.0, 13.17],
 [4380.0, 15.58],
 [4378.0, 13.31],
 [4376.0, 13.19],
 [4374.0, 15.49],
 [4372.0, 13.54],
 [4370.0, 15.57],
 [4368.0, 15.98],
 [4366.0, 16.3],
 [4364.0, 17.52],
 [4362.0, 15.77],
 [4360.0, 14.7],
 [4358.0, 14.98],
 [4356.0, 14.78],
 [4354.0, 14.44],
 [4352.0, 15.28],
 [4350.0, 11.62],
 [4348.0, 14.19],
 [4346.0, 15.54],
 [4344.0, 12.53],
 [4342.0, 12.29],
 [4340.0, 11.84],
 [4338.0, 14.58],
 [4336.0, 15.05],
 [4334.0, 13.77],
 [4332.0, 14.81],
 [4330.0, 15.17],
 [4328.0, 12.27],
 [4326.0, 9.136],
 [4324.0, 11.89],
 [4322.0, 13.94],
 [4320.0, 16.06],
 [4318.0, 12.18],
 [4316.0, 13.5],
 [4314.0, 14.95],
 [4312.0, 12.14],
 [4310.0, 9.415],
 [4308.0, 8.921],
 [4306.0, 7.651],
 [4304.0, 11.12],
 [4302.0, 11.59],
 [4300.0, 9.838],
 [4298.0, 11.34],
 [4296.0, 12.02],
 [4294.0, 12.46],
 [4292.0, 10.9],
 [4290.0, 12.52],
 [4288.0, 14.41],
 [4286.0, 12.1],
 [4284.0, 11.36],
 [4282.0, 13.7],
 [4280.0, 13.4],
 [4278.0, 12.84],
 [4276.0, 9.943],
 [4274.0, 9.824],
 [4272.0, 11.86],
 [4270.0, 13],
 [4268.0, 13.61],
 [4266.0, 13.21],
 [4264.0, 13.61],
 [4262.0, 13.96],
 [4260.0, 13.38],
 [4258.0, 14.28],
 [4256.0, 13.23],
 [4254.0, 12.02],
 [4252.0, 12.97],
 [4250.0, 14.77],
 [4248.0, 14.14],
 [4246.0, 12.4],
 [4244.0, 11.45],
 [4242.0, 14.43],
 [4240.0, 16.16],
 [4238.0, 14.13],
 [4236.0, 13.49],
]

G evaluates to 8140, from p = 2731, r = 18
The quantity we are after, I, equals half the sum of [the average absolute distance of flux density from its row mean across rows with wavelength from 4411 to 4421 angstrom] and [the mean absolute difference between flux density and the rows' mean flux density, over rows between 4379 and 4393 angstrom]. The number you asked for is 0.8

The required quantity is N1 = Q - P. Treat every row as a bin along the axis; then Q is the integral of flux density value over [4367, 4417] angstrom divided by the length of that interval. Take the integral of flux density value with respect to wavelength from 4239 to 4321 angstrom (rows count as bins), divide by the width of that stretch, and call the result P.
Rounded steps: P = 12.5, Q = 14.2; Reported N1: 2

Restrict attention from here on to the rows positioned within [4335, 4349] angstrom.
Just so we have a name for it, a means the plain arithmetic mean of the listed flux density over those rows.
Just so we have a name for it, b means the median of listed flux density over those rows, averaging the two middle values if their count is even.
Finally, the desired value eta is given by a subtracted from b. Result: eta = 0.5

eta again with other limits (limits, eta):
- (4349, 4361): 0.4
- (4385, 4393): -0.3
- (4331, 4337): 0.3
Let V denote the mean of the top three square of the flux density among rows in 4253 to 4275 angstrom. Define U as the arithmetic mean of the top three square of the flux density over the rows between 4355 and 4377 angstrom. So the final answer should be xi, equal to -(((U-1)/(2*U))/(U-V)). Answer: -0.006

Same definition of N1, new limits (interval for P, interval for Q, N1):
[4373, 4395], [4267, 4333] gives -2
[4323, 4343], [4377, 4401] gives 1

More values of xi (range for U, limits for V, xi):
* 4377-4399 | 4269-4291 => -0.014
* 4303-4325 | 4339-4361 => 0.063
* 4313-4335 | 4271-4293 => -0.011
